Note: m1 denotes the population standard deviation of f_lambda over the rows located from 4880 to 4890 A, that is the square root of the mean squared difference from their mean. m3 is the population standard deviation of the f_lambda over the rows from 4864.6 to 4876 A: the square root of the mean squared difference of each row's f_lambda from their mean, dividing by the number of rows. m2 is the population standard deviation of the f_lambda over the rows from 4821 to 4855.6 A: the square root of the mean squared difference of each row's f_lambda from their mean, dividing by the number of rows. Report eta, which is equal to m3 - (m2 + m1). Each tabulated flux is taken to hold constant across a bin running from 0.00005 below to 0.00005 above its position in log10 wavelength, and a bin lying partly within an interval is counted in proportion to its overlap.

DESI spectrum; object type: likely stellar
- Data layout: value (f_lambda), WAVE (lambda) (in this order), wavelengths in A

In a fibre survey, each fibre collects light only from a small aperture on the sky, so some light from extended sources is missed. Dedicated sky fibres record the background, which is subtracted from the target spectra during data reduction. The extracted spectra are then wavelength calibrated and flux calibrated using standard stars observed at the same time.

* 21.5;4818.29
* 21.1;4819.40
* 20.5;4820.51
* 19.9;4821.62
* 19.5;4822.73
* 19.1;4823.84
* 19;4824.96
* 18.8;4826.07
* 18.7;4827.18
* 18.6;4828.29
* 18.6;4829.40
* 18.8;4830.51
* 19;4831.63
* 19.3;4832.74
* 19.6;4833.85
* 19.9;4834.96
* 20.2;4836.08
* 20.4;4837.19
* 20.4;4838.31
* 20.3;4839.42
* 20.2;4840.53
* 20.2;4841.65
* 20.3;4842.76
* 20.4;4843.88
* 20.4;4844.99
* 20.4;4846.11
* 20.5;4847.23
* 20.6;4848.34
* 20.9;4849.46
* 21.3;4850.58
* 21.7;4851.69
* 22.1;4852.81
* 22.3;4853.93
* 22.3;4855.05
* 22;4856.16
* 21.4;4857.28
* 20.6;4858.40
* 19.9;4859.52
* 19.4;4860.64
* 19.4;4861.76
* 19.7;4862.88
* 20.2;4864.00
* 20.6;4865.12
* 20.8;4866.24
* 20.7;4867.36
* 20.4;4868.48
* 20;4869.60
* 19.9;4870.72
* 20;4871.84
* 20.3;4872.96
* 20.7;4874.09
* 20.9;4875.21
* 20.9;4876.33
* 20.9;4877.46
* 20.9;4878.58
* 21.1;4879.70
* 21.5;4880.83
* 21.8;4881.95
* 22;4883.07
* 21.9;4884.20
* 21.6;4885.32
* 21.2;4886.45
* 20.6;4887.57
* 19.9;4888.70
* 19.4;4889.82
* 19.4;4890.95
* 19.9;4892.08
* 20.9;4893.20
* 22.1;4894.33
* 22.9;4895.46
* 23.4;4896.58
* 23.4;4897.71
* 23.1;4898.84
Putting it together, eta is -1.6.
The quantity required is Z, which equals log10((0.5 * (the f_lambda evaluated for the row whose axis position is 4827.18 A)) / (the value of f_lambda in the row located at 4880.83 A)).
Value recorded -0.362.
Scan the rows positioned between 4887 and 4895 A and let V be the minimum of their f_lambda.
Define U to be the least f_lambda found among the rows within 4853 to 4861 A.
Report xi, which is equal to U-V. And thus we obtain 0.0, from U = 19.4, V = 19.4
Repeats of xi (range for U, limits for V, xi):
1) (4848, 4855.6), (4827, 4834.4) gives 2.0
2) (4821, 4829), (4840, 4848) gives -1.6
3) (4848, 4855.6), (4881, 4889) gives 0.7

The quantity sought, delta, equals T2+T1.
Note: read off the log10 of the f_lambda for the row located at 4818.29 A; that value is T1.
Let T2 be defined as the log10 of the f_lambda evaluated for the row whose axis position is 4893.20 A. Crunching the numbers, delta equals 2.65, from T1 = 1.33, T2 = 1.32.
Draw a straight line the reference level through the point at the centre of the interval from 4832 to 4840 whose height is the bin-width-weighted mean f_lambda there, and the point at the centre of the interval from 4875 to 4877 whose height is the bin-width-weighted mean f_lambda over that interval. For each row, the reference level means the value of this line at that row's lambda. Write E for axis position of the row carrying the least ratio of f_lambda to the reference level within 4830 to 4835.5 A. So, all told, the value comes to 4830.51 A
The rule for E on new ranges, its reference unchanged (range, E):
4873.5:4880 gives 4874.09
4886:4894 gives 4890.95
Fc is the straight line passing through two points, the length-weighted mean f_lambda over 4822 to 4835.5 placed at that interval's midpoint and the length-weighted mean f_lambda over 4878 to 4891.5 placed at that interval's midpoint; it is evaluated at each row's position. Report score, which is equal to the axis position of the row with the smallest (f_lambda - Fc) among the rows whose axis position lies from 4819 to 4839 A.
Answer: 4829.40 A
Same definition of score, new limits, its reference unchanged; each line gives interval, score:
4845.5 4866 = 4861.76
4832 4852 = 4832.74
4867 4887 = 4870.72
